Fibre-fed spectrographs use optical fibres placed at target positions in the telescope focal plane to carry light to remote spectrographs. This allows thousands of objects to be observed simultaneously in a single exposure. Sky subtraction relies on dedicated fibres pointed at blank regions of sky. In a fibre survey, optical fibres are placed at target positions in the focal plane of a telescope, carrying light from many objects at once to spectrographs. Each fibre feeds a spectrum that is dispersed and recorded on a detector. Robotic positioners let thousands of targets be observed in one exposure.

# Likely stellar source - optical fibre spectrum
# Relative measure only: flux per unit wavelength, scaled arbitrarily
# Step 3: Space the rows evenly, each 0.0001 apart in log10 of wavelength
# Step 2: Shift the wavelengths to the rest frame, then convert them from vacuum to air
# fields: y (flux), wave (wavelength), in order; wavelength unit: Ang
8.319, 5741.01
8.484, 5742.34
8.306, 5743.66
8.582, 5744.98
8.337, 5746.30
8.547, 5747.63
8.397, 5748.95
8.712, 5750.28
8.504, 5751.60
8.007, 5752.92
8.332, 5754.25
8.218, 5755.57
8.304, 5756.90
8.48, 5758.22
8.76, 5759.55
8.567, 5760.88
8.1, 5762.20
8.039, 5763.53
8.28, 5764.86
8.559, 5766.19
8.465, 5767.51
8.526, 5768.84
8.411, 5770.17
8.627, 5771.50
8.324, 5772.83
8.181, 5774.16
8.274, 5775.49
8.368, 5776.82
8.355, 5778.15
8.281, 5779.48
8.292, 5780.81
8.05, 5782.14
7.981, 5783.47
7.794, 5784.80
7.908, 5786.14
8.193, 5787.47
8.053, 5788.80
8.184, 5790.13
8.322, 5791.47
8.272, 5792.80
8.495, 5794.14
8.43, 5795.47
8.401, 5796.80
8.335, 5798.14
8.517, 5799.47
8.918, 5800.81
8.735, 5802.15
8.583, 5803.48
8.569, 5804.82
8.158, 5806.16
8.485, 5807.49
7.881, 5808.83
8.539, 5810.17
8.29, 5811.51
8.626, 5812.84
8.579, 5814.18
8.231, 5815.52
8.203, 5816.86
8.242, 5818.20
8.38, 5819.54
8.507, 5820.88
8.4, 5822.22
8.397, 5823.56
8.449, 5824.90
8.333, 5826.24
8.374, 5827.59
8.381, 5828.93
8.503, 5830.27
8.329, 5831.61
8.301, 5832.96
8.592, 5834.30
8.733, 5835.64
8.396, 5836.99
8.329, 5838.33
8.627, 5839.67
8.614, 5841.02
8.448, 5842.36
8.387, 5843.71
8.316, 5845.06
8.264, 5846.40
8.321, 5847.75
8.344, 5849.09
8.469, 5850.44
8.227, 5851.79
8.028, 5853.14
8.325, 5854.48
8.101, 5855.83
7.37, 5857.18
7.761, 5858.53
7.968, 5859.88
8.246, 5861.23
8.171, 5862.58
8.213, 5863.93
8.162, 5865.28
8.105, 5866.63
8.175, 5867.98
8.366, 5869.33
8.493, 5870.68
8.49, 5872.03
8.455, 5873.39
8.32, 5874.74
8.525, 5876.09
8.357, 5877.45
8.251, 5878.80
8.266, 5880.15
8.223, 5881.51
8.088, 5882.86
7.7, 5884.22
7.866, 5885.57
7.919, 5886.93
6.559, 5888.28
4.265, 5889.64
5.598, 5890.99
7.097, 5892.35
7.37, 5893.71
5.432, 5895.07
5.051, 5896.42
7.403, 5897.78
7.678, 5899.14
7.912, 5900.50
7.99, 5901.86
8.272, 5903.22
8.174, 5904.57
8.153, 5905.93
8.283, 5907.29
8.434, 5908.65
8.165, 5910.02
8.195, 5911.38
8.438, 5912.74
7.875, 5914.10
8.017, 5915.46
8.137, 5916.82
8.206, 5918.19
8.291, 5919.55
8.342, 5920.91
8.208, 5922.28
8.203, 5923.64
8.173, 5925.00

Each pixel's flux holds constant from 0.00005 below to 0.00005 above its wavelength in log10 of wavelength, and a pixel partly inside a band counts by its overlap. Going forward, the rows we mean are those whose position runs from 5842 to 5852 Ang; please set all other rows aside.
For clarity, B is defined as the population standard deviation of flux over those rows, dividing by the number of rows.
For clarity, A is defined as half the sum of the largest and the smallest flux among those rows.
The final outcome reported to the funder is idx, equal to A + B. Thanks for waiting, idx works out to 8.43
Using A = 8.35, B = 0.08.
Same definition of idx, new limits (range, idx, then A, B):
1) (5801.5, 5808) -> 8.64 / 8.45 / 0.19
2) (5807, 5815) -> 8.51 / 8.25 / 0.26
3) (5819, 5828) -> 8.47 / 8.42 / 0.05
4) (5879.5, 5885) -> 8.21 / 7.98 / 0.22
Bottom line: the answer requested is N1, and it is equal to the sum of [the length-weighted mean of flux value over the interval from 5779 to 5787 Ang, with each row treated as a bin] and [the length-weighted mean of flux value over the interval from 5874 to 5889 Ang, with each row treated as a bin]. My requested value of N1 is 16.0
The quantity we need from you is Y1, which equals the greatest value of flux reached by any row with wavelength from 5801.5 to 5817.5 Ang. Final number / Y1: 8.735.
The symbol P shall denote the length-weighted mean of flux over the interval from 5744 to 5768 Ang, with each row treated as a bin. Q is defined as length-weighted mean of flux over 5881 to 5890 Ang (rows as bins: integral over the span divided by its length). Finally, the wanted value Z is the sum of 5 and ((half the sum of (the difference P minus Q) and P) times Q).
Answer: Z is 39.7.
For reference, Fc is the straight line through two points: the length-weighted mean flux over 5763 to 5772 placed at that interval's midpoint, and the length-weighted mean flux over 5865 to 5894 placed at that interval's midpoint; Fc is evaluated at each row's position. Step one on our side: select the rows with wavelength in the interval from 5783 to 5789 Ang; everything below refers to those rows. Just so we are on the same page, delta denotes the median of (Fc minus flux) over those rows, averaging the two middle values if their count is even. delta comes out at 0.34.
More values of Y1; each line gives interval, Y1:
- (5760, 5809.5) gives 8.918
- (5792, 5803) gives 8.918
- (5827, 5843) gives 8.733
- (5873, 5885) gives 8.525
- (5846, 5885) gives 8.525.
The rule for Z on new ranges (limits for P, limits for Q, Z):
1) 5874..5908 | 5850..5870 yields 32.7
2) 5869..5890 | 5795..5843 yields 36.3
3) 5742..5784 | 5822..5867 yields 40.0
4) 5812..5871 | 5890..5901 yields 38.1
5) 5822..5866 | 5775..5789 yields 39.4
